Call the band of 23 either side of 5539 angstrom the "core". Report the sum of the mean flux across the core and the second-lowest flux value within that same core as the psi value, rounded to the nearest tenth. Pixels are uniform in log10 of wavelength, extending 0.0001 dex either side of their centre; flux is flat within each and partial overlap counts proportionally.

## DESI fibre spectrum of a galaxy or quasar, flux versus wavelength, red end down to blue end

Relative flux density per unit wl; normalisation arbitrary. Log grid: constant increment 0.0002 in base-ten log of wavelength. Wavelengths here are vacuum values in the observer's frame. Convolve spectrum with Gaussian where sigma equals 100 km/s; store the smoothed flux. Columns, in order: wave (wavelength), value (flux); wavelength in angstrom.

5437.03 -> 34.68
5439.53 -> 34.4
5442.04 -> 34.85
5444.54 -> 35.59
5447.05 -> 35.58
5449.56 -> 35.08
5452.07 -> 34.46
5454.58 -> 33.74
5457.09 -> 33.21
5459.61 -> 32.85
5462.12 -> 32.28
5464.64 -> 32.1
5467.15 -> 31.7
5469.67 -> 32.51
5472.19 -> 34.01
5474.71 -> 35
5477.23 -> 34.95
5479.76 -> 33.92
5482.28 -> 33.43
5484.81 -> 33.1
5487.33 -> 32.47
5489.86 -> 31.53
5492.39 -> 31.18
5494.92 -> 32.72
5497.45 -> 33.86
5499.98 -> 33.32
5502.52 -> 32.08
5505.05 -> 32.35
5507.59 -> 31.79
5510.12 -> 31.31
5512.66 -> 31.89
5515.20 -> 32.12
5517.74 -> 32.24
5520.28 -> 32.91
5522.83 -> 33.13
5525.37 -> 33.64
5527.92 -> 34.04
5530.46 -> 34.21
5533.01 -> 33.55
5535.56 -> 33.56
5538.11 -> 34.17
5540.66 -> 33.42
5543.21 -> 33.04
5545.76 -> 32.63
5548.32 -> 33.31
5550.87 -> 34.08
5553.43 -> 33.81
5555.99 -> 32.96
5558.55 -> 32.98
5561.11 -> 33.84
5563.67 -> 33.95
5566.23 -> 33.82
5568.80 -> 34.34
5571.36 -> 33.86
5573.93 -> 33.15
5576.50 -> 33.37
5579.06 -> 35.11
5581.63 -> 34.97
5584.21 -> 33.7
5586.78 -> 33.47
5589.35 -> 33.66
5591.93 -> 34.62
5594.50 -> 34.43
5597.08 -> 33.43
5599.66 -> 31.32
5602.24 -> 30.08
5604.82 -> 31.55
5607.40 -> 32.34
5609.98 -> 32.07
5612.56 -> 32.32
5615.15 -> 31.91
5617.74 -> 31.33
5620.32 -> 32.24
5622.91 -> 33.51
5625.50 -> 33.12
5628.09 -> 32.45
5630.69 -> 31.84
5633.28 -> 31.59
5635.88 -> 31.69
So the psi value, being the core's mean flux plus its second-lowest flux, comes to 66.0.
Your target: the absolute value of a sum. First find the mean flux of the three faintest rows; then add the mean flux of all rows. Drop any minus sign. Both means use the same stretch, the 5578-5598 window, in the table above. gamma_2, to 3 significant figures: 67.7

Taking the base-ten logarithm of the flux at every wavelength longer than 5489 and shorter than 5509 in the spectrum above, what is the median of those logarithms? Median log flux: 1.51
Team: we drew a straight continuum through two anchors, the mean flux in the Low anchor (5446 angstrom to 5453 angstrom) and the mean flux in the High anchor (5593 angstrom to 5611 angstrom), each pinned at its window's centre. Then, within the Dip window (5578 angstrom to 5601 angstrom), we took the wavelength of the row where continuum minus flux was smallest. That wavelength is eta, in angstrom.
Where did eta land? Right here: 5579.06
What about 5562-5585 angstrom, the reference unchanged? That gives 5579.06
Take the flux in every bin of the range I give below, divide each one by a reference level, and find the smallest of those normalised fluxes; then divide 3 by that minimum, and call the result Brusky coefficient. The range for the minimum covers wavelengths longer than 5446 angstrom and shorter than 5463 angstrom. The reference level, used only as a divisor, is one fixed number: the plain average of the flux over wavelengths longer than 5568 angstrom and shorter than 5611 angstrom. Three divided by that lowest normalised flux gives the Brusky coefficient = 3.09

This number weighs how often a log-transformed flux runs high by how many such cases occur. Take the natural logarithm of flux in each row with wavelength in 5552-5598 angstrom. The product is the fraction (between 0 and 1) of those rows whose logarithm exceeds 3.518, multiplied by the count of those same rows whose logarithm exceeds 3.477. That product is 10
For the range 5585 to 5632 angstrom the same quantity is 1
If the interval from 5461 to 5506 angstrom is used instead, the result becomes 3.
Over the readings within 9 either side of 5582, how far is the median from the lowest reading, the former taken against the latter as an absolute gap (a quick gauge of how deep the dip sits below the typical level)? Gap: 0.5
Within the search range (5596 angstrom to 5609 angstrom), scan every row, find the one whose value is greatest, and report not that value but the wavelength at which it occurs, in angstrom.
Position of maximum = 5597.08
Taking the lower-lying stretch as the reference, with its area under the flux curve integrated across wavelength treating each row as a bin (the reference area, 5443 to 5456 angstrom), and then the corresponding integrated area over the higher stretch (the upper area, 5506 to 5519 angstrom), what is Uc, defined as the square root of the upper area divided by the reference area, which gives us 0.96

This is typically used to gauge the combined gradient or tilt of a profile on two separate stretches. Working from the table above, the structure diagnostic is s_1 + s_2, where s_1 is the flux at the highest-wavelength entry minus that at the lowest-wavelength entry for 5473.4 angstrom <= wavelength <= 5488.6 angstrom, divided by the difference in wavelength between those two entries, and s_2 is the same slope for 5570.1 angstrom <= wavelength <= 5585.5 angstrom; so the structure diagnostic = -0.21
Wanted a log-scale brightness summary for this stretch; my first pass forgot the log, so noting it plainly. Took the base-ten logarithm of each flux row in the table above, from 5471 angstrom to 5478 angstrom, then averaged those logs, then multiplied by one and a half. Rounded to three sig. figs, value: 2.31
